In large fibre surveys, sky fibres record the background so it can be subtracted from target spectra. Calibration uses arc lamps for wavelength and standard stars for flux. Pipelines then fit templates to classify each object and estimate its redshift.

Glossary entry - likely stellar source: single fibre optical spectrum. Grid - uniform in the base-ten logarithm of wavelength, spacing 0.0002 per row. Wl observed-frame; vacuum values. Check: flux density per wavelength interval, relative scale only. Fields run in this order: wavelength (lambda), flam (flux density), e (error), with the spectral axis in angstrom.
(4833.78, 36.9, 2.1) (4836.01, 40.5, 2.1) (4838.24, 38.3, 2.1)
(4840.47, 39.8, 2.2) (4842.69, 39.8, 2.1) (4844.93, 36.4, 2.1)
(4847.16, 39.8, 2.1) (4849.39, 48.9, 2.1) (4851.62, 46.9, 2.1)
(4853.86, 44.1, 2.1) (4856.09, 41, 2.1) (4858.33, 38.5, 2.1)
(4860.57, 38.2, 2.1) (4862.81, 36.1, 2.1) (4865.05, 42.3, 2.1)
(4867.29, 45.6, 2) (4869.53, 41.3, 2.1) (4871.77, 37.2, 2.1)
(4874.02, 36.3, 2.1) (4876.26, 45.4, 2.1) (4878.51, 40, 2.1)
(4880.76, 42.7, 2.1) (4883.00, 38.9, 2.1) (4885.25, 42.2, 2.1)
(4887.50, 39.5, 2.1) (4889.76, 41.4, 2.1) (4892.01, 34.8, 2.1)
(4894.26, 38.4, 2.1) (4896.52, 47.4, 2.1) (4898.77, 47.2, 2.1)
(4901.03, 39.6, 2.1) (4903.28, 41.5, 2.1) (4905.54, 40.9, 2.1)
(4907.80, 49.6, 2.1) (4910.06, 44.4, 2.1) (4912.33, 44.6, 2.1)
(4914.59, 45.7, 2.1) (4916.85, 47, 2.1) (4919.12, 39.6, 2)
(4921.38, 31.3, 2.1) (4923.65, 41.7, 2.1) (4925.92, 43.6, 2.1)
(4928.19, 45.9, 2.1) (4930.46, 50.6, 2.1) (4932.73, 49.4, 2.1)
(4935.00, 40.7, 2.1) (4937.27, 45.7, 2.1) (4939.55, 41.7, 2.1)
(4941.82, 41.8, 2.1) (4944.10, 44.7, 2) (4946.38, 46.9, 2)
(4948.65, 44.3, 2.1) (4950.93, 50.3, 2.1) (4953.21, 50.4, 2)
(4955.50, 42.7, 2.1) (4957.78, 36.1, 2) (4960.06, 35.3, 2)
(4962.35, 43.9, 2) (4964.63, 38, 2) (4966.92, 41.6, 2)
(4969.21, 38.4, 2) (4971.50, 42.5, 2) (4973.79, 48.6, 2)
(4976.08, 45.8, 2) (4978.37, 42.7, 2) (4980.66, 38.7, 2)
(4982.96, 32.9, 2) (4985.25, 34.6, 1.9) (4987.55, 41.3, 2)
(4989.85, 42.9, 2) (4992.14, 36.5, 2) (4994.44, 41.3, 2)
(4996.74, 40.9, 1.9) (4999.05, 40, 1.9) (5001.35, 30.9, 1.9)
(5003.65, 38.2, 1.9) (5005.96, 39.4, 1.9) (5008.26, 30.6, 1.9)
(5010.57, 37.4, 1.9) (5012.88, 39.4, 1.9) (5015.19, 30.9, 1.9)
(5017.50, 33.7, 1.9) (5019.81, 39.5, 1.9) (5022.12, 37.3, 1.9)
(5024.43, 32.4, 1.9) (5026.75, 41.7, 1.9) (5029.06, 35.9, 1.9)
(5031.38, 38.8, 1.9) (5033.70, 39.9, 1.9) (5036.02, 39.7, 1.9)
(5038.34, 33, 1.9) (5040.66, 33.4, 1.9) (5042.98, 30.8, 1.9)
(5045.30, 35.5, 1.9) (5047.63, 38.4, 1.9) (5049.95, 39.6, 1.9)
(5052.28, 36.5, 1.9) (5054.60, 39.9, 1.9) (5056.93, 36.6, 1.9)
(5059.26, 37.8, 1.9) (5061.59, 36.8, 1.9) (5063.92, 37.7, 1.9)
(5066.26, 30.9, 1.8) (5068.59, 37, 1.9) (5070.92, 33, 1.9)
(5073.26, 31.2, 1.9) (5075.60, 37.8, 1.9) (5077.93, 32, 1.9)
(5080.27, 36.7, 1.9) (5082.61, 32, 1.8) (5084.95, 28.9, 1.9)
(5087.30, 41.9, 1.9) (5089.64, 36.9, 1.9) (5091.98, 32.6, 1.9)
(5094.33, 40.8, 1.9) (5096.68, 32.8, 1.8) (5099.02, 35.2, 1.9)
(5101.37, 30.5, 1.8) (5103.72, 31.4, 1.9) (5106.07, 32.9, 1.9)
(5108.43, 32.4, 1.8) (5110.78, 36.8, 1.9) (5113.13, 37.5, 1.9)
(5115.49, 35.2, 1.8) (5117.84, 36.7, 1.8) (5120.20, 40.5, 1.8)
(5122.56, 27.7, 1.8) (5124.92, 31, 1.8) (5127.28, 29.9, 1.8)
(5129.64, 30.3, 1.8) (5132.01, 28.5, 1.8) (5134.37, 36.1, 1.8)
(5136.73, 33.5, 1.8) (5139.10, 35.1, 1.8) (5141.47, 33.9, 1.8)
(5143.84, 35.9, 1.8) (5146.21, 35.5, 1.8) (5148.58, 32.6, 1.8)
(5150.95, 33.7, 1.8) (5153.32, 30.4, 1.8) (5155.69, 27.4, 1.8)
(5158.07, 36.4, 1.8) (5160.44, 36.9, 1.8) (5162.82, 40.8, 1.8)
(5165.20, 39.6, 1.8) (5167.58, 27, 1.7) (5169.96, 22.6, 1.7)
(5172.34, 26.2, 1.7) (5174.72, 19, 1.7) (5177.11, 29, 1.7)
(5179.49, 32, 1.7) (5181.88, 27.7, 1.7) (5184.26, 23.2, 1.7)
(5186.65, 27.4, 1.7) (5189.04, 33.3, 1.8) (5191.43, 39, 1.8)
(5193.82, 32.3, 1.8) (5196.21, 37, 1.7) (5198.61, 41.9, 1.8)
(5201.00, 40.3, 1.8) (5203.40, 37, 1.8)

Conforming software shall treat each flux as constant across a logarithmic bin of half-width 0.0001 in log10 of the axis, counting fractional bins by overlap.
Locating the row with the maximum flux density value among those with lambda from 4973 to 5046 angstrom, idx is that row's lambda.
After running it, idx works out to 4973.79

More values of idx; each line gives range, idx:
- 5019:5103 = 5087.30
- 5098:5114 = 5113.13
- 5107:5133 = 5120.20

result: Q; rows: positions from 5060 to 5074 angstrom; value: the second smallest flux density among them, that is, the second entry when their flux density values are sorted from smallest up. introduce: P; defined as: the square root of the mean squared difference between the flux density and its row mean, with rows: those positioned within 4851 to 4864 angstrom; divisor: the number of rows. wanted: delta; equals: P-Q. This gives -27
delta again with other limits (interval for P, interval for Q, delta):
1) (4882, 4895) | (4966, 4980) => -39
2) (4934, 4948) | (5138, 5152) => -31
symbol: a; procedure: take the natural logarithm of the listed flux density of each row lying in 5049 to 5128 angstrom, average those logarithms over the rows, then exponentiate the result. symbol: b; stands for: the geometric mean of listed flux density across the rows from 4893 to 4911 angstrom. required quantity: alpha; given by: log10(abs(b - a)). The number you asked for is 0.9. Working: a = 35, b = 43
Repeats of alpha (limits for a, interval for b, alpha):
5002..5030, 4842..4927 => 0.7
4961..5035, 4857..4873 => 0.1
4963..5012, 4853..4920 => 0.4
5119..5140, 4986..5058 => 0.7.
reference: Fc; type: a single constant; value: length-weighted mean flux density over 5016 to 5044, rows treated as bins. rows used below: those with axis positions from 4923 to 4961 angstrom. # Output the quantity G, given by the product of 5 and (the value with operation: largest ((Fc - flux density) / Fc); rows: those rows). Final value 0.1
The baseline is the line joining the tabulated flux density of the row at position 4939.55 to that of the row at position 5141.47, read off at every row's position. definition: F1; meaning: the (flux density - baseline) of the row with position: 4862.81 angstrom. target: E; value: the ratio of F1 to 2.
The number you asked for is -4.3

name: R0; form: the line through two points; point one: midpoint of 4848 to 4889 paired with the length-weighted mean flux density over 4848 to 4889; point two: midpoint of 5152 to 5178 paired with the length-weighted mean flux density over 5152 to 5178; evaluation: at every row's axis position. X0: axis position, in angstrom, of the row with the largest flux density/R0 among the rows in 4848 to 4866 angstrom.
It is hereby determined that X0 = 4849.39 angstrom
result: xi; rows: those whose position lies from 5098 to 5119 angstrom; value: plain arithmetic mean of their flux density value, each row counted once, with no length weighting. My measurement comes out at 34.3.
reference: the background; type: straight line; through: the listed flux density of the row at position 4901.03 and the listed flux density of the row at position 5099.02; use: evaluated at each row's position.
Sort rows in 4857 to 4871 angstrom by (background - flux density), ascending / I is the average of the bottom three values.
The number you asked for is -3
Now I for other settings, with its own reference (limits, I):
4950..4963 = -10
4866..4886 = -4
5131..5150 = -2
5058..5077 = -2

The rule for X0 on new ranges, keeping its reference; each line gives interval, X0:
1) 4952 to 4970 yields 4953.21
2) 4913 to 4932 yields 4930.46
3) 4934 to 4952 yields 4950.93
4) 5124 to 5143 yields 5134.37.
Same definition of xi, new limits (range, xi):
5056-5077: 35.4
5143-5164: 34.4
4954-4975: 40.8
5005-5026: 35.6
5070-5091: 34.5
